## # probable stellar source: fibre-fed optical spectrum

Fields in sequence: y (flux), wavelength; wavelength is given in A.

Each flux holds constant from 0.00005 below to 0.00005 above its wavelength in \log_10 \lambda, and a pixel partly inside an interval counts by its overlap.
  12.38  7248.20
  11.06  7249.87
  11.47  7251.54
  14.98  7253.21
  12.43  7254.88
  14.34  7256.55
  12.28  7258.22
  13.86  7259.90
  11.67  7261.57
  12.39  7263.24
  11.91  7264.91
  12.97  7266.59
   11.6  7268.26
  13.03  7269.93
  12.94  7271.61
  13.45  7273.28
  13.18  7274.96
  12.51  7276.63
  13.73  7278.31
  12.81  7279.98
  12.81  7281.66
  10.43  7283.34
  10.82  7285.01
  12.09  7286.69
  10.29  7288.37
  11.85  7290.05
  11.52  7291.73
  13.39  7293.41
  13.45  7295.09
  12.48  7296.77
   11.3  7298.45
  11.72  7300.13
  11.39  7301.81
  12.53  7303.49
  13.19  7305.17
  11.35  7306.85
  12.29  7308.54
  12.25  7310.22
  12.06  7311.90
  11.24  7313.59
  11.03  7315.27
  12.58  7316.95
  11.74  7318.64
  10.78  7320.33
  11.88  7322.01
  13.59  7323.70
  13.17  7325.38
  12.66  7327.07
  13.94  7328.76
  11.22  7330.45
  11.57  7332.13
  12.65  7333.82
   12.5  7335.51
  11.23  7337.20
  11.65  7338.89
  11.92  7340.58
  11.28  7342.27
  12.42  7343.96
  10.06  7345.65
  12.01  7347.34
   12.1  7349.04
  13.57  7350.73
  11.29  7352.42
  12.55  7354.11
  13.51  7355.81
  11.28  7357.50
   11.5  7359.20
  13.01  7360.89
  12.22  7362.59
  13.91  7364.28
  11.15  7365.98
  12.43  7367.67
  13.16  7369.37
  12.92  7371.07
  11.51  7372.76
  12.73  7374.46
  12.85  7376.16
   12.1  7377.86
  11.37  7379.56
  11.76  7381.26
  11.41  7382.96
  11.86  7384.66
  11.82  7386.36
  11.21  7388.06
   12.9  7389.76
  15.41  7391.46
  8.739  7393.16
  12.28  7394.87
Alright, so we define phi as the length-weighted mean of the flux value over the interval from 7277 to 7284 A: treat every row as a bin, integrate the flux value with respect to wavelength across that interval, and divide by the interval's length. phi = 12.49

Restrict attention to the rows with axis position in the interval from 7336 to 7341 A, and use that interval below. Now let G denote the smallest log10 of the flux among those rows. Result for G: 1.05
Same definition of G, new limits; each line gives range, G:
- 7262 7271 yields 1.06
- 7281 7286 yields 1.02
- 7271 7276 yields 1.11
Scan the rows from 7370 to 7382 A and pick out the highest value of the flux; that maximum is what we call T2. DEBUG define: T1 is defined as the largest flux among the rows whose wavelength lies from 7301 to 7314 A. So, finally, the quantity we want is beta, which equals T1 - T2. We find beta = 0.3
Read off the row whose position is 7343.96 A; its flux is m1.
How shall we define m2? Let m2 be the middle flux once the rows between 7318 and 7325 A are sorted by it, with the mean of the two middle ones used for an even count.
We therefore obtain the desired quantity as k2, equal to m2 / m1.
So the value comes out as 0.95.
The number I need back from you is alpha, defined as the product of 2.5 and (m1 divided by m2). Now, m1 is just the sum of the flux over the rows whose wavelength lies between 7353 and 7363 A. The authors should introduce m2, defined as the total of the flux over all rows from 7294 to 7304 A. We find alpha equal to 2.54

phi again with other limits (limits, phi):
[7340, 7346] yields 11.51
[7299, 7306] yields 12.18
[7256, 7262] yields 13.06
